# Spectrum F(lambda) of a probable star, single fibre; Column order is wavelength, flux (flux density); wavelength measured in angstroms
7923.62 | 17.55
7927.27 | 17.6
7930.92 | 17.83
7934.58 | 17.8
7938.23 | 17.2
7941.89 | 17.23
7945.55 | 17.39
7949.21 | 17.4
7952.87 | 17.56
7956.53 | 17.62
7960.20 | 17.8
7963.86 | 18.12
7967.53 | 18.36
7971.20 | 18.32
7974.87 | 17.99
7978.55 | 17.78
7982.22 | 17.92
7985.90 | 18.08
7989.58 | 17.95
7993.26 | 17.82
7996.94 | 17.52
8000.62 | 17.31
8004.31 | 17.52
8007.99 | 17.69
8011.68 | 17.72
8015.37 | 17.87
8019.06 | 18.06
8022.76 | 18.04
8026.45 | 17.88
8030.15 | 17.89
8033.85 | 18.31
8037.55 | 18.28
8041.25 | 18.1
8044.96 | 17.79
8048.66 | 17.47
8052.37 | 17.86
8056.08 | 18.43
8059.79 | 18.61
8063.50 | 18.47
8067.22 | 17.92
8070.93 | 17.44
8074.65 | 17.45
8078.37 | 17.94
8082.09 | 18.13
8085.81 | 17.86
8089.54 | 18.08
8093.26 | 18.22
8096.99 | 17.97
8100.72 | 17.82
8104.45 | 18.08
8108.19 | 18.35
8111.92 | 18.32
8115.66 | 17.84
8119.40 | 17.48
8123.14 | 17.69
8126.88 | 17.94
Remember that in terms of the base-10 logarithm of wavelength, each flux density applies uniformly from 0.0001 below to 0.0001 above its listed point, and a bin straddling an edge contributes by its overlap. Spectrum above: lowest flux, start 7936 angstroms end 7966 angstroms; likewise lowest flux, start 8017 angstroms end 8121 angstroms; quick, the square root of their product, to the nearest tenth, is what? 17.3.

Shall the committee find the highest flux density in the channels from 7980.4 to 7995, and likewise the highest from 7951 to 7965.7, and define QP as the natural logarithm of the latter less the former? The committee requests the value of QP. -3.2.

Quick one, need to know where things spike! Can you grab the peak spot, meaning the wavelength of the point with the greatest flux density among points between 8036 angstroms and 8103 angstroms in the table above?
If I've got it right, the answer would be 8059.79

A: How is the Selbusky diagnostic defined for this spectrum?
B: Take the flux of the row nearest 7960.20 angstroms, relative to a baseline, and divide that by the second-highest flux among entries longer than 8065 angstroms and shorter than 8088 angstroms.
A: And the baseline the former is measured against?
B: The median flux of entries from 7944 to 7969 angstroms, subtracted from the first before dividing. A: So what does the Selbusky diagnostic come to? 0.010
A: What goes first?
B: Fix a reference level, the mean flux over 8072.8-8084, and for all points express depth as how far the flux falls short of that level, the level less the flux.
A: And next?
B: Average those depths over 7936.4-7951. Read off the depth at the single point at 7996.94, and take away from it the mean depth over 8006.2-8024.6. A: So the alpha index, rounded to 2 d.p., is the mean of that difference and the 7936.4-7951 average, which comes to 0.45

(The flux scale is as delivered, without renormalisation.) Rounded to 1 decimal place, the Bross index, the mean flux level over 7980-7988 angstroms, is 18.0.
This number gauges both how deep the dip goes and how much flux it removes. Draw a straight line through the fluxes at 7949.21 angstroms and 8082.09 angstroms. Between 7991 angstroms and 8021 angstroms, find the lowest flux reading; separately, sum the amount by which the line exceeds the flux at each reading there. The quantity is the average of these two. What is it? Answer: 8.75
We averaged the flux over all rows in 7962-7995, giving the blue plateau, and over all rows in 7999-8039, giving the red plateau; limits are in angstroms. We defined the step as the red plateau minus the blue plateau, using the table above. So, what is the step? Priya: -0.17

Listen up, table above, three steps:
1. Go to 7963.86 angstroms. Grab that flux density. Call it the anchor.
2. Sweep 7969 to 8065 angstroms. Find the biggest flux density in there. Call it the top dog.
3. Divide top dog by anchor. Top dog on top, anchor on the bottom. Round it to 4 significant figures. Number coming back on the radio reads 1.027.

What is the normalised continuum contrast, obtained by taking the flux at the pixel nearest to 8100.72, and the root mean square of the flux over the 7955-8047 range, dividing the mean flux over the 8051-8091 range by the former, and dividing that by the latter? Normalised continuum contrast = 0.0564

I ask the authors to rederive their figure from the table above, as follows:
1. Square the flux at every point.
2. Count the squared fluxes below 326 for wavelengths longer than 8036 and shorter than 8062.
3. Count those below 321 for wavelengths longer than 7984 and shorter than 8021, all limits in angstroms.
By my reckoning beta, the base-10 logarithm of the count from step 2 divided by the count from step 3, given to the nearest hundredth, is -0.37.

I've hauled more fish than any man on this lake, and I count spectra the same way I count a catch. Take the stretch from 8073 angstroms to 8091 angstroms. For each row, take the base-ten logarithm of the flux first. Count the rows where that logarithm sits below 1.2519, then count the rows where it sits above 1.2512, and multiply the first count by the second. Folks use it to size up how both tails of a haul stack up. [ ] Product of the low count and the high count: 8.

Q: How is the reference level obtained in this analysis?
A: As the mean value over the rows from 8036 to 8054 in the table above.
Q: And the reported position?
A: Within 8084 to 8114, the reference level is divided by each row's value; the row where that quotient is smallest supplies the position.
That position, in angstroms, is 8108.19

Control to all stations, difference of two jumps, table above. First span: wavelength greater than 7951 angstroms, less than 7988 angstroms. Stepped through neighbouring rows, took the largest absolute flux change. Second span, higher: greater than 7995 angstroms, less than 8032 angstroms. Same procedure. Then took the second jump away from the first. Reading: 0.1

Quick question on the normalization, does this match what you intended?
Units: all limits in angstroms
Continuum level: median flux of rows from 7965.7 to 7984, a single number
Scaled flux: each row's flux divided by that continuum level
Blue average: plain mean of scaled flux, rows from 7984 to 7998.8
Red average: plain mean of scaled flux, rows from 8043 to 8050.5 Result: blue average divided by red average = 1.01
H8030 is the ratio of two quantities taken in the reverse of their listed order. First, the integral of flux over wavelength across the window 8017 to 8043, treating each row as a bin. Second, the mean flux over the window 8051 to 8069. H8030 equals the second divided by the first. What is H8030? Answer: 0.039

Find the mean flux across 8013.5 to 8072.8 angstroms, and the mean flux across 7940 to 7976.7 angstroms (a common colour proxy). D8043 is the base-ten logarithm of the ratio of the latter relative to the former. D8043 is -0.006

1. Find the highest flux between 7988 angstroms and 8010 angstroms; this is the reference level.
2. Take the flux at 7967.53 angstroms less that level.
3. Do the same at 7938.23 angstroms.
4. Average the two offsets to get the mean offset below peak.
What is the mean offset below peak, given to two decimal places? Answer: -0.17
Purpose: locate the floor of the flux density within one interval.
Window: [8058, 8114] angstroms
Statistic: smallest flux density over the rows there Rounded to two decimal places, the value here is 17.44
